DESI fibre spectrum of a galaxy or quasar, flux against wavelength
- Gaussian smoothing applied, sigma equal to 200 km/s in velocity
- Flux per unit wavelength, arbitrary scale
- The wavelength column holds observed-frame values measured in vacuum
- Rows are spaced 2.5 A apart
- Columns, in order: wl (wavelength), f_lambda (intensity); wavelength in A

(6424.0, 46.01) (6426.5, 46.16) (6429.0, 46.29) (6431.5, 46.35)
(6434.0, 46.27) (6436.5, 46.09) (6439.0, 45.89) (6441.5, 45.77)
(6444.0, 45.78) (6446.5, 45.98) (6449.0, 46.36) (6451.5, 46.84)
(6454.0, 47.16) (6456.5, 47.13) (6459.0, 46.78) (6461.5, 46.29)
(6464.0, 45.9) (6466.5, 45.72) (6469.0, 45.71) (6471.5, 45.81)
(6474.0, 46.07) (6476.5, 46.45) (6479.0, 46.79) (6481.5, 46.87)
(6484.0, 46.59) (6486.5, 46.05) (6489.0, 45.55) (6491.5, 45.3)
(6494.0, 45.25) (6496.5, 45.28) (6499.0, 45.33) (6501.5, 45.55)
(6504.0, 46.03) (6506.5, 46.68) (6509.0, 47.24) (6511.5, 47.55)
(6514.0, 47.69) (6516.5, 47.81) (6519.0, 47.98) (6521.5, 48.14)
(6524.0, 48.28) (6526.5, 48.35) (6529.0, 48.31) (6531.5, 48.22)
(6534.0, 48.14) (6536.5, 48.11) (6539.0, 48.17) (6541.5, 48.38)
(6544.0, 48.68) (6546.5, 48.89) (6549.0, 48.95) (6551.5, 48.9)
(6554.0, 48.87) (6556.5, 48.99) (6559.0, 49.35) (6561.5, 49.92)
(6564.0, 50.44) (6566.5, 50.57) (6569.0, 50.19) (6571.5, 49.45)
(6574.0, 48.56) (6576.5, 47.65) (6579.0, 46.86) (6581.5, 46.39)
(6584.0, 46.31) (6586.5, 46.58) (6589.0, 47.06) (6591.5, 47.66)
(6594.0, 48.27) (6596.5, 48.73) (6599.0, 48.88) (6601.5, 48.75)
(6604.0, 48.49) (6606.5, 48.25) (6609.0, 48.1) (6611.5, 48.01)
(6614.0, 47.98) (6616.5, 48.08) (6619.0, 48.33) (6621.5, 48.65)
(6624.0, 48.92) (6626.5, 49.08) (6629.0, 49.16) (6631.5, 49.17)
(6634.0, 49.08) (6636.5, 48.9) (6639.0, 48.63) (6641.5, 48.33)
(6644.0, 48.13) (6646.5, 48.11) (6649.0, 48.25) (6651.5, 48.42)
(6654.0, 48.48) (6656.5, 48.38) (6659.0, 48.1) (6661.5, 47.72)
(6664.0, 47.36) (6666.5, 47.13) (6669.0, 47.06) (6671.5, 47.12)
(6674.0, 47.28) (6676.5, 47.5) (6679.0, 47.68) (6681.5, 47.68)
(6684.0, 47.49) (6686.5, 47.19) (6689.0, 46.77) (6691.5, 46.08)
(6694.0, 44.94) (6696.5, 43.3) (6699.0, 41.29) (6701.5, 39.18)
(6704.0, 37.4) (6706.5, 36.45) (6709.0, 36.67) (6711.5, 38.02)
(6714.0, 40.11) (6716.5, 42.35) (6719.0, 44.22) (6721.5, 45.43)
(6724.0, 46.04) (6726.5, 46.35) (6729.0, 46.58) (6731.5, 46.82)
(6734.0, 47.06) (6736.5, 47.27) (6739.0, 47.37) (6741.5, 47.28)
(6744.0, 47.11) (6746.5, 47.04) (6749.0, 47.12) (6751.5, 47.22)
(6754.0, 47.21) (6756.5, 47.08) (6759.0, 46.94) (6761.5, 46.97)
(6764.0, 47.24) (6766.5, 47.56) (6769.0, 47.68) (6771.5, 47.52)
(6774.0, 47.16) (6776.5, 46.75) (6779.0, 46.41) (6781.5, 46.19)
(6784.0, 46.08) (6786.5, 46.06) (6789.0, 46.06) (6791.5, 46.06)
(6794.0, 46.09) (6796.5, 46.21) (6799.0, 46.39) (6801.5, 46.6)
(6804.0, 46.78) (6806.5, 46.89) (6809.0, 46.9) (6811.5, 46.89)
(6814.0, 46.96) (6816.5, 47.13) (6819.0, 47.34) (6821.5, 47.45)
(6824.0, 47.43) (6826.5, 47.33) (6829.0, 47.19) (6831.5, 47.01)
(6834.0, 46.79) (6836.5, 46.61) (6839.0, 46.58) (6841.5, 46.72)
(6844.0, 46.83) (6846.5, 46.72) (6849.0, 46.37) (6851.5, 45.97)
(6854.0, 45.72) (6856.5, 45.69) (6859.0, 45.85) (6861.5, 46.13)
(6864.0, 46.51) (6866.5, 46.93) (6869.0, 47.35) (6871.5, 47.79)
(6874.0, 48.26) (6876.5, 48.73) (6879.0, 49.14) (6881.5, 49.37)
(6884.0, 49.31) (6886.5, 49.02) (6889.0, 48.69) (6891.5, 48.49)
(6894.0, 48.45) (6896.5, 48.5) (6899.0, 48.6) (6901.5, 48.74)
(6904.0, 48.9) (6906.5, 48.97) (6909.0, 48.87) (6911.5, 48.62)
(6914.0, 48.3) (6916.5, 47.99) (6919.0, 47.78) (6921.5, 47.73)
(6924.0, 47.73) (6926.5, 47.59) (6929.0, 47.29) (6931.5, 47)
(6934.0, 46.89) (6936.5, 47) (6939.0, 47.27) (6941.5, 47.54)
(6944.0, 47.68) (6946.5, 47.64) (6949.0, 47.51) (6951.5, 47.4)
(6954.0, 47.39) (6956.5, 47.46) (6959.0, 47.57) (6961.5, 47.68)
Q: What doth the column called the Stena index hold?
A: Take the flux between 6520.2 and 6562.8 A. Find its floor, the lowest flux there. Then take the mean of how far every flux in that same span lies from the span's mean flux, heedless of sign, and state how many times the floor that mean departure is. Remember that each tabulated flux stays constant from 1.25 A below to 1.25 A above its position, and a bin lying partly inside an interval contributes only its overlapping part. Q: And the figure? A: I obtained 0.009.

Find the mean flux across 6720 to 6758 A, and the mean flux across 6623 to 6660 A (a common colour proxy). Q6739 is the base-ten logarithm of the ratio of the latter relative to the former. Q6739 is 0.02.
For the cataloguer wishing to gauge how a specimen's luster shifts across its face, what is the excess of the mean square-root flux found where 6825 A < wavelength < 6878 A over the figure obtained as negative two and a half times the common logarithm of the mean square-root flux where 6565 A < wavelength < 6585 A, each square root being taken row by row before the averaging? 8.95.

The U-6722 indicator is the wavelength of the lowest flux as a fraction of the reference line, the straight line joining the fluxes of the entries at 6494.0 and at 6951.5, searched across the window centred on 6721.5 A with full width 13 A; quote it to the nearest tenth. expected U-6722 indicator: 6716.5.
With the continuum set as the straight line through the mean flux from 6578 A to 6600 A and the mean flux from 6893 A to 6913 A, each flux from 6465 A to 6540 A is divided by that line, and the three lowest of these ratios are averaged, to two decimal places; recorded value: 0.96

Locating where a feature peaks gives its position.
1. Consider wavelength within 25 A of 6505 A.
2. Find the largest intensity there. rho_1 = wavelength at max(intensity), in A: 6526.5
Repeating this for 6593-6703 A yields 6631.5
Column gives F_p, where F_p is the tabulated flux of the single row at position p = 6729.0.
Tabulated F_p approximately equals 46.58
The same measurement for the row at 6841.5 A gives 46.72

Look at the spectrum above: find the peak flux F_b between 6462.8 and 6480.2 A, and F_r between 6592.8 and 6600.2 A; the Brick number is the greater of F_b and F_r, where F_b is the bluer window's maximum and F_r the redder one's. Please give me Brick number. 48.9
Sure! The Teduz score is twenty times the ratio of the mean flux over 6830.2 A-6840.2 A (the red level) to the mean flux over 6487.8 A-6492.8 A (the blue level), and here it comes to 20.6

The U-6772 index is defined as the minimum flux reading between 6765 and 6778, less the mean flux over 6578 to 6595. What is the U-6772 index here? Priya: -0.3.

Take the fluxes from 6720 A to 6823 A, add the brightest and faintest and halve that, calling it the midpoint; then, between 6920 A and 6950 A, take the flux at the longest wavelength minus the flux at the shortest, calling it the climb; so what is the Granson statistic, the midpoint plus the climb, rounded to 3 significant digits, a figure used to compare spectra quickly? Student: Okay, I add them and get 46.3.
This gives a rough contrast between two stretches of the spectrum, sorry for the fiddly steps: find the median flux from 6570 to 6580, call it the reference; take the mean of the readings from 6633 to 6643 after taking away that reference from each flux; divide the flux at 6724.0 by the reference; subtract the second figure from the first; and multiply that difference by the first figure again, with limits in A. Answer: 0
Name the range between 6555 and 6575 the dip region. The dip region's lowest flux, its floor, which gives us 48.56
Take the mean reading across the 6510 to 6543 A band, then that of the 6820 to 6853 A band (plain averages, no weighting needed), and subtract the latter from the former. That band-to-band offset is 1.2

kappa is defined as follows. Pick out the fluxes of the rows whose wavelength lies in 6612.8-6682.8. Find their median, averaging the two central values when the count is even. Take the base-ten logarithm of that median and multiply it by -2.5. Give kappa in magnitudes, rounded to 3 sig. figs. -4.21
